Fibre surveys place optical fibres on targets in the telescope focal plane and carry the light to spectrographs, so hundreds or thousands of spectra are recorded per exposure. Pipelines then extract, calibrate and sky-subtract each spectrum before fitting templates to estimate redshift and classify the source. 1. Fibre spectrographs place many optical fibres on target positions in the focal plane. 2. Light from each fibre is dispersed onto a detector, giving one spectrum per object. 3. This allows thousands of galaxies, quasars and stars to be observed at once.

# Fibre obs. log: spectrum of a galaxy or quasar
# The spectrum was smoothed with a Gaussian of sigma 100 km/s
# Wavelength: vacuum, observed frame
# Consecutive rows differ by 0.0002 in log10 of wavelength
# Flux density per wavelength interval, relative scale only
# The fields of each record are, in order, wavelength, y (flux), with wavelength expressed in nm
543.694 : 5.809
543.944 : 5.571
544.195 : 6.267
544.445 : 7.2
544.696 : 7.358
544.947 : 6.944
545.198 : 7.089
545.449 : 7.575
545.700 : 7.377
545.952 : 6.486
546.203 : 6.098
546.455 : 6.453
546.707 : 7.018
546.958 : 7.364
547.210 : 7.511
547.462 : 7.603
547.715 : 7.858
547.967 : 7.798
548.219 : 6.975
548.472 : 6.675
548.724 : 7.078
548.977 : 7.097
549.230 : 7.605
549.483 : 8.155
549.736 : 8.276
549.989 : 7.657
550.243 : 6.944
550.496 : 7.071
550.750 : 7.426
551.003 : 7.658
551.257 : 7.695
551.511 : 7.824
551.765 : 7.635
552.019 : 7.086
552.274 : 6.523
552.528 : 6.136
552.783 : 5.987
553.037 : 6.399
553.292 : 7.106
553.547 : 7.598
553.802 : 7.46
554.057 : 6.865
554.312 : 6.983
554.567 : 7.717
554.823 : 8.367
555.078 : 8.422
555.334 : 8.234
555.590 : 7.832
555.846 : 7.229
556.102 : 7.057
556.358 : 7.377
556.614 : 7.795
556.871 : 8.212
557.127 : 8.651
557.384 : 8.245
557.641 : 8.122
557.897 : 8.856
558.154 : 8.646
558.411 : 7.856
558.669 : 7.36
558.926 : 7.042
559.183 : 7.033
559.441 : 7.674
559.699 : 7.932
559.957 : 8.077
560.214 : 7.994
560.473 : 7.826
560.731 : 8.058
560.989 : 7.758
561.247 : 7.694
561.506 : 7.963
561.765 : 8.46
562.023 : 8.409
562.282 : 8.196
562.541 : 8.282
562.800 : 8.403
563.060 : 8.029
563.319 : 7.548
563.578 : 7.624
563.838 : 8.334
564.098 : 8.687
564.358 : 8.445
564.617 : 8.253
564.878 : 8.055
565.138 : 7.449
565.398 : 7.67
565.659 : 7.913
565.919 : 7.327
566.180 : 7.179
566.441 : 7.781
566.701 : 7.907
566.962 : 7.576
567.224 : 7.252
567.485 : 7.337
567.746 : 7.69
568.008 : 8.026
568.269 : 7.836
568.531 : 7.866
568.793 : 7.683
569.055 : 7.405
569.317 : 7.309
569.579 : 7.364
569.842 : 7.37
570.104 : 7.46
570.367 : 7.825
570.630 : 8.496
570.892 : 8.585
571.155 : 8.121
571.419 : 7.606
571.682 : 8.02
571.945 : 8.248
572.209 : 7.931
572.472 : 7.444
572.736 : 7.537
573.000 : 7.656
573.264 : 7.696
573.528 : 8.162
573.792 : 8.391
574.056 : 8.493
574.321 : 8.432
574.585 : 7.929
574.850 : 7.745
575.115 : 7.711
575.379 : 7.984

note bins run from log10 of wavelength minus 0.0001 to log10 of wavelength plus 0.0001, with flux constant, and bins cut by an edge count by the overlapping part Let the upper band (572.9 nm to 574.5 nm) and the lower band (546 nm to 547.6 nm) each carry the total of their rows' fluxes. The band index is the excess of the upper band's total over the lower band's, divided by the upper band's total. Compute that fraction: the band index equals 0.14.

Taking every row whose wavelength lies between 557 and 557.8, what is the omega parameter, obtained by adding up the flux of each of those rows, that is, 25.0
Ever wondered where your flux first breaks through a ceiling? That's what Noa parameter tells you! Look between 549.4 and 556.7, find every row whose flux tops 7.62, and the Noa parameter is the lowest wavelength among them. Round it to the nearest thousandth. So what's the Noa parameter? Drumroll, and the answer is 549.483 nm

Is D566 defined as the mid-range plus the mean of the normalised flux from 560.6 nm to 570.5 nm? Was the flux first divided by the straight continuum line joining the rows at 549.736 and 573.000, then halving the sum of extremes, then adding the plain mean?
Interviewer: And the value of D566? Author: 2.00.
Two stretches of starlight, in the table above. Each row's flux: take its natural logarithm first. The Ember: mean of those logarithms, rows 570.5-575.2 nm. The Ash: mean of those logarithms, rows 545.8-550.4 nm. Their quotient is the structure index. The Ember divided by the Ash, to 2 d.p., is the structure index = 1.05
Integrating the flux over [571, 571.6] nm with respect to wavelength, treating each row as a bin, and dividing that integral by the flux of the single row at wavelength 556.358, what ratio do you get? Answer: 0.6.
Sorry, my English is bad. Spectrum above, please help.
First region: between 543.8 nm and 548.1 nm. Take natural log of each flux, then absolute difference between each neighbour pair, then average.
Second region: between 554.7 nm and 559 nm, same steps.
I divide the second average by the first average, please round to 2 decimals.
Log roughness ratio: 0.85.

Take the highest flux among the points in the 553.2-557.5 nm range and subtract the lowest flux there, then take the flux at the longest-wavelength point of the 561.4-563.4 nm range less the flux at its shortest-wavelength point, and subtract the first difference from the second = -2.2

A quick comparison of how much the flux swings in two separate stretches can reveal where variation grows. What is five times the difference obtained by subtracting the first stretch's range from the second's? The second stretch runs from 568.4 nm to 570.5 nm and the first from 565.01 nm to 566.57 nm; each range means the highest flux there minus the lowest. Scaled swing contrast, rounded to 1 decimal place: -0.9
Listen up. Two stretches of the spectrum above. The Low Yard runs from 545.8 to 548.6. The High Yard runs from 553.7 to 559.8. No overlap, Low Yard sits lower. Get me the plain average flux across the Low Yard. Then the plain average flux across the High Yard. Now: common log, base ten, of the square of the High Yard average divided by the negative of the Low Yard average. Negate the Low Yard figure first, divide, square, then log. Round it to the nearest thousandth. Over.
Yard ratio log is 0.083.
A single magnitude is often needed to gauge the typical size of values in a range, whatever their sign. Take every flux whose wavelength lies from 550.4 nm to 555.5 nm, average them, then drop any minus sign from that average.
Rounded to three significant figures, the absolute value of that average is 7.31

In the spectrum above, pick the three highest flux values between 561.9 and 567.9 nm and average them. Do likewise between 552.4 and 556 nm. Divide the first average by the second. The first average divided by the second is 1.021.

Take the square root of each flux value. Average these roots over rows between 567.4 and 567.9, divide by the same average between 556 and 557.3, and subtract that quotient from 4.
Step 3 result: 3.019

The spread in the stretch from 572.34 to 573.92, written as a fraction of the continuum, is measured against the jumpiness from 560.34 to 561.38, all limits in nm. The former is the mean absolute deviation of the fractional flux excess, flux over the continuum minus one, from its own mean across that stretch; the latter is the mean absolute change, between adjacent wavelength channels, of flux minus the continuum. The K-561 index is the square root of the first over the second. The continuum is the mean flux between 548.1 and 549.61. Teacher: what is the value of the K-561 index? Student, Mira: 0.462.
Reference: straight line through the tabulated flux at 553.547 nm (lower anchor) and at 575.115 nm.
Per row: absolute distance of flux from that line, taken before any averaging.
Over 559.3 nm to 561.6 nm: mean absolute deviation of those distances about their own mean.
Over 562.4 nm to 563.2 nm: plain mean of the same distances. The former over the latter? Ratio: 0.2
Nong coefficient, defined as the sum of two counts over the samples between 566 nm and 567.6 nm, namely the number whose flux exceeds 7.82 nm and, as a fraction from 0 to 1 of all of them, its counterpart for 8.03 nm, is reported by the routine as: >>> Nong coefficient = 1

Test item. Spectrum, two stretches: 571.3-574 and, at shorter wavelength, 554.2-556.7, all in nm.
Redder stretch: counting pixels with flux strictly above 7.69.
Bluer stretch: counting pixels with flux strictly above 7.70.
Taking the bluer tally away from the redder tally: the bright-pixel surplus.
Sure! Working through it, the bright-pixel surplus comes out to 0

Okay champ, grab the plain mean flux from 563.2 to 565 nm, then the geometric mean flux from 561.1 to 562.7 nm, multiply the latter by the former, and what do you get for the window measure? 66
